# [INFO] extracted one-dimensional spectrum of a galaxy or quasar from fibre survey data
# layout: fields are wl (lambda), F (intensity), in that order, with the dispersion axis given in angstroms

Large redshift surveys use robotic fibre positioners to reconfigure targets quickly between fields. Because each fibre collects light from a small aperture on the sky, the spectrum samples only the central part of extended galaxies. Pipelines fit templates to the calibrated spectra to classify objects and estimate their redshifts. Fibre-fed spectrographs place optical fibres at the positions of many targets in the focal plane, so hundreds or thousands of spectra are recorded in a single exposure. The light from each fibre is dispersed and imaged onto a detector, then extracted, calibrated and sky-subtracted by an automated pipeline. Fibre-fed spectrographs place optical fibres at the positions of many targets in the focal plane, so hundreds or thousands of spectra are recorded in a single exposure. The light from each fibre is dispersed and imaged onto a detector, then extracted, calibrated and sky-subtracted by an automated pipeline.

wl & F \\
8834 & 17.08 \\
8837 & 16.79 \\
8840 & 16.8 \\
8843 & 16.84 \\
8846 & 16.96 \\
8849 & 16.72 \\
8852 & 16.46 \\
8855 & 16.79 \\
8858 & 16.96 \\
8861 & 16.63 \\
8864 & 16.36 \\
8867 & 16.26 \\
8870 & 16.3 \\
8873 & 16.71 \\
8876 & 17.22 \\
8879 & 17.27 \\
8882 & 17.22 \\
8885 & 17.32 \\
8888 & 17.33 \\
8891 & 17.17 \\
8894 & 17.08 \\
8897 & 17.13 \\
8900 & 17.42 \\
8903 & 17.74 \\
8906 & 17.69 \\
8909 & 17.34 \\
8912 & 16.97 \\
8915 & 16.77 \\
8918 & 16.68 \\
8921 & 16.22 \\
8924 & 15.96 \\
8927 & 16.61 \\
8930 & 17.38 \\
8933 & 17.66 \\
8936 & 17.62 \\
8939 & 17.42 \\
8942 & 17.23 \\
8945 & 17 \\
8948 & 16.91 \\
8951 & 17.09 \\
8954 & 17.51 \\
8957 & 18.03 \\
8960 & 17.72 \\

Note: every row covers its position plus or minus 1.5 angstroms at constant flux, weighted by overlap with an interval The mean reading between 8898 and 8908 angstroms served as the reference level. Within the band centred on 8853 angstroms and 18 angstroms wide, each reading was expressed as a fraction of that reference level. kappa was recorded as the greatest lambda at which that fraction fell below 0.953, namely 8861 angstroms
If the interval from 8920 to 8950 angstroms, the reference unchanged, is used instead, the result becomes 8927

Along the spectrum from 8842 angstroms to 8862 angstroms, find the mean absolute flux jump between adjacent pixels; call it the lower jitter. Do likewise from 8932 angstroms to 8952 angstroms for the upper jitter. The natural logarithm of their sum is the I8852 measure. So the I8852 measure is -0.92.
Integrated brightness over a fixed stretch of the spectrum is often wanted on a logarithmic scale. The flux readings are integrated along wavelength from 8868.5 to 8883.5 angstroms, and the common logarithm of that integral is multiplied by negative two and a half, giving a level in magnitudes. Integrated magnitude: -6.0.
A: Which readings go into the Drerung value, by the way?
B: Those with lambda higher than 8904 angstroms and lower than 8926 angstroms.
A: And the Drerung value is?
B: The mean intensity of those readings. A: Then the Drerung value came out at 16.8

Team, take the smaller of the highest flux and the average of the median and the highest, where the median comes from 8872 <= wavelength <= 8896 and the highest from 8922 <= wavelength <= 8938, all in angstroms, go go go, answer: 17.44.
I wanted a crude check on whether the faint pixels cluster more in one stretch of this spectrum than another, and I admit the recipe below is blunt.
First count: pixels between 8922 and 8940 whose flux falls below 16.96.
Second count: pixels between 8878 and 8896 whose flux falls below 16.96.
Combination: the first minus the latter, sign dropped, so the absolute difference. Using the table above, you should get 2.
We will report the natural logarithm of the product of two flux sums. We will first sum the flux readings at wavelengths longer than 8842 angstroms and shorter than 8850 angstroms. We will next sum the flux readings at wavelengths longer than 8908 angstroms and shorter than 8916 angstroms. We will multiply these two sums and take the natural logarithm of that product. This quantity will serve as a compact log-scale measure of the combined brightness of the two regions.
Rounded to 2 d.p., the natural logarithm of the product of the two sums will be 7.86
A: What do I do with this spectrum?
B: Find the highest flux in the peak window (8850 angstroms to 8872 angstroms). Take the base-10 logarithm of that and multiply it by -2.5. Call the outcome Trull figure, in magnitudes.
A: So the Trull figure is -3.07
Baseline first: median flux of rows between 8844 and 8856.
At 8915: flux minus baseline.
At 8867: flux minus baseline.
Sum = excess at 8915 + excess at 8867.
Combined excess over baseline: -0.48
